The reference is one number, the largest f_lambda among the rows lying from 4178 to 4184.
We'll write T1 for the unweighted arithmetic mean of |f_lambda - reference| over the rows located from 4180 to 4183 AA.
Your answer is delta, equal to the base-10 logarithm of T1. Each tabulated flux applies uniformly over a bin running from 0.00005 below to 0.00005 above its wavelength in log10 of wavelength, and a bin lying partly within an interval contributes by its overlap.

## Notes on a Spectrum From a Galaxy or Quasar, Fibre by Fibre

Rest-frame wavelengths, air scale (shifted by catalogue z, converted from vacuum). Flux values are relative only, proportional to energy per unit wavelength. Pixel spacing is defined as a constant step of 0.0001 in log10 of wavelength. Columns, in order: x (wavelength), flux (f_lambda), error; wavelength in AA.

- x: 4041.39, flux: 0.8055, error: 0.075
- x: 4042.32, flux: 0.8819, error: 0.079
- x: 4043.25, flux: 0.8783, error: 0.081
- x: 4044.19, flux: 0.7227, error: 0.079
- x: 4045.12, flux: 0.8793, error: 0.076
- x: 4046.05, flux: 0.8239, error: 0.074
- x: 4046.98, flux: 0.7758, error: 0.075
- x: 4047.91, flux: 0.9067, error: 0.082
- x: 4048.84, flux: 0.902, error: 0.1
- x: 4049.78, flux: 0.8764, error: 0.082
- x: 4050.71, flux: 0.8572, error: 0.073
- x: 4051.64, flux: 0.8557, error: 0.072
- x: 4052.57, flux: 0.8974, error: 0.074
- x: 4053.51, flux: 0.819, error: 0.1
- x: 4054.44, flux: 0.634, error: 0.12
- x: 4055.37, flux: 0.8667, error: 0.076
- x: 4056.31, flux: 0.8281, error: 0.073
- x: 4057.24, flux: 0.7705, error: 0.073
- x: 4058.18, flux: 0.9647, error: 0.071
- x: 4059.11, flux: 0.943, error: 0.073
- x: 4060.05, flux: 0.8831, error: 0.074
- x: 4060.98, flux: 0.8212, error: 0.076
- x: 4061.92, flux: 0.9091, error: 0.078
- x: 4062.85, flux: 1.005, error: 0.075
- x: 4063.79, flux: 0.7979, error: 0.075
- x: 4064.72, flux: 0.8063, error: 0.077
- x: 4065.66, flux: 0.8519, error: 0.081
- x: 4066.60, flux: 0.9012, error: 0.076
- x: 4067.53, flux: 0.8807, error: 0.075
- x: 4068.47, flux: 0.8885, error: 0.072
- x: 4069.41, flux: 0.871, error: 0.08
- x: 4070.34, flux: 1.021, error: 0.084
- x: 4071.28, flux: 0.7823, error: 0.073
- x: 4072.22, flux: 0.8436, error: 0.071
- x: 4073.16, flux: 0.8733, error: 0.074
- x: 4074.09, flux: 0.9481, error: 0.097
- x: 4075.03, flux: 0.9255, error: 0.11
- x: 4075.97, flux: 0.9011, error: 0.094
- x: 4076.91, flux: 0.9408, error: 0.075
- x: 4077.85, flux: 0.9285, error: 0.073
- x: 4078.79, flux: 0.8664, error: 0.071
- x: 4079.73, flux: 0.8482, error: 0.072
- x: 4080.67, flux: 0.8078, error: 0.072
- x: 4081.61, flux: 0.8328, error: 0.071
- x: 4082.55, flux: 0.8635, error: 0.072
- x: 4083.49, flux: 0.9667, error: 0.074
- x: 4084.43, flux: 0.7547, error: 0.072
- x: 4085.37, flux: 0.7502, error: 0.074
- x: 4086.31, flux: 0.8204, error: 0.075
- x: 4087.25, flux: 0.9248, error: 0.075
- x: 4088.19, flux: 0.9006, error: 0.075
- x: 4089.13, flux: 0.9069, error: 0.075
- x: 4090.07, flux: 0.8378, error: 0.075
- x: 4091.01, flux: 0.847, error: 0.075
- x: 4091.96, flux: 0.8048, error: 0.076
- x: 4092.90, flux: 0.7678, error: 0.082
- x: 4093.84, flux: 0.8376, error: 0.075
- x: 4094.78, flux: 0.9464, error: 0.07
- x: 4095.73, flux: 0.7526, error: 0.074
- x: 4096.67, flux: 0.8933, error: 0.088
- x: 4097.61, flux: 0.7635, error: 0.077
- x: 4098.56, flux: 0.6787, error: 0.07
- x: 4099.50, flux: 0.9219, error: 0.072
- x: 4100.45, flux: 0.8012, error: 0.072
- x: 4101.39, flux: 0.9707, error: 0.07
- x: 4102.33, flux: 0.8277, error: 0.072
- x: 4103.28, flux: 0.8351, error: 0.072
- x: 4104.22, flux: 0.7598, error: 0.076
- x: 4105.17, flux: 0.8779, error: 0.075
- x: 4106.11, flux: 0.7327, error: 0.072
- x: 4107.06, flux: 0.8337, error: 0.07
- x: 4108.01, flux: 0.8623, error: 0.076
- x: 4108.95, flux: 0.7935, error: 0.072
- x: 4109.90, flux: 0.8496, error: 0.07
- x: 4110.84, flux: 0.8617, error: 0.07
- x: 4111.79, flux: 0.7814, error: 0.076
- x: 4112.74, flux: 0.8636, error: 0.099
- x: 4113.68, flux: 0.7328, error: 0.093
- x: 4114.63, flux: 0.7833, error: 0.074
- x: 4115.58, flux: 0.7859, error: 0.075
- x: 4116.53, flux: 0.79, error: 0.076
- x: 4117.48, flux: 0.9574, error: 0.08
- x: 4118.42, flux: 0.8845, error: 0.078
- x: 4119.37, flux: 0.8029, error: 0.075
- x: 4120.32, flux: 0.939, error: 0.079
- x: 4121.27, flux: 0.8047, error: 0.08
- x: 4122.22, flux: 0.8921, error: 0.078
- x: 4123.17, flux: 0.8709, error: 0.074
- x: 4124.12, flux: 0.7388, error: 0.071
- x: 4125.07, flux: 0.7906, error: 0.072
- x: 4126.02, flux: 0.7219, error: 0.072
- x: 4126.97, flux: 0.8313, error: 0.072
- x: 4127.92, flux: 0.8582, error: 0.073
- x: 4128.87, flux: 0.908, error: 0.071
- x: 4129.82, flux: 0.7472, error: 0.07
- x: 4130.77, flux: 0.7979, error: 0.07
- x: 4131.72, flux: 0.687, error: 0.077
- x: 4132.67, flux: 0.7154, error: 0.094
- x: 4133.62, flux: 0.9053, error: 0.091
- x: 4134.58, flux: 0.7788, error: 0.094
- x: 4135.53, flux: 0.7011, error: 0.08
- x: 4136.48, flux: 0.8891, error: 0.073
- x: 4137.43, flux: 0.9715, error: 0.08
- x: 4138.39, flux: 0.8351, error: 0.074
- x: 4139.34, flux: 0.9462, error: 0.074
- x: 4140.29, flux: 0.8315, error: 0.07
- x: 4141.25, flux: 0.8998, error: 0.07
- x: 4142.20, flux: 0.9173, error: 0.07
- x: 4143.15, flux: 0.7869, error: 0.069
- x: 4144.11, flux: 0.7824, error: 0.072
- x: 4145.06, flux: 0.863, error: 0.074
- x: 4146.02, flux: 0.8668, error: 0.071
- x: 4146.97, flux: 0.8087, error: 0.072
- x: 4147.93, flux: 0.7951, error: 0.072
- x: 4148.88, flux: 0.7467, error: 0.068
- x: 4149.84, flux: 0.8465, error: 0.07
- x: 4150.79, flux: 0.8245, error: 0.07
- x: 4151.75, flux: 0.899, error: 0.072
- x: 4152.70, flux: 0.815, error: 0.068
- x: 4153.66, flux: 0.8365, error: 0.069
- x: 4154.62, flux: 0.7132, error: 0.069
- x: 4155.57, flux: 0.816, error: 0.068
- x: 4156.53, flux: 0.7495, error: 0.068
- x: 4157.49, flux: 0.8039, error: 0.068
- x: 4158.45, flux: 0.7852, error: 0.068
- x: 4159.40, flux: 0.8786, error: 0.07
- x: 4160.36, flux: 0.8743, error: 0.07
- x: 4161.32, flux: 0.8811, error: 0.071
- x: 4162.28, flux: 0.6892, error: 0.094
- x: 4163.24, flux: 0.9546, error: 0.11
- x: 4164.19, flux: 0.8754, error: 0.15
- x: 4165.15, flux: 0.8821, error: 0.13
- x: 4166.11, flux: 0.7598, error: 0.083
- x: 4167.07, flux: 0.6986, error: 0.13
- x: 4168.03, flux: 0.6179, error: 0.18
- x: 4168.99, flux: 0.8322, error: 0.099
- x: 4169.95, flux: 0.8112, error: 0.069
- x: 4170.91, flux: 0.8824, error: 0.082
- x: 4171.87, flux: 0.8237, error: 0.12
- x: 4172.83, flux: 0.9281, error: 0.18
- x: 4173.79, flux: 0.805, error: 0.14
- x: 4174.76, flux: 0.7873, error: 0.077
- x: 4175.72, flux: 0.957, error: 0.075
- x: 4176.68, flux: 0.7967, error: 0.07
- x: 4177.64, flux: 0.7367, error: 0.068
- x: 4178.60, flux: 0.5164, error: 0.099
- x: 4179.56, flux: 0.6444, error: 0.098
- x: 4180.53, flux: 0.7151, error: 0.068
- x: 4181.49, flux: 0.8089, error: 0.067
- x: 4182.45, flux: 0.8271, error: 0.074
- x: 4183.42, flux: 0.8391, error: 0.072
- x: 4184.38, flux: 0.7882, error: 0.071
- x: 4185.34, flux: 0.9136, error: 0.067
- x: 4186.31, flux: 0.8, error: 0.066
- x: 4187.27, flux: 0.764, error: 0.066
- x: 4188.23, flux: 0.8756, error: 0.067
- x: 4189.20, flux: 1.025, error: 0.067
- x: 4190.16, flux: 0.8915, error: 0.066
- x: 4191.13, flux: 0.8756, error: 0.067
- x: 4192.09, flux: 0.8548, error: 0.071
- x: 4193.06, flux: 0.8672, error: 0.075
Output -1.26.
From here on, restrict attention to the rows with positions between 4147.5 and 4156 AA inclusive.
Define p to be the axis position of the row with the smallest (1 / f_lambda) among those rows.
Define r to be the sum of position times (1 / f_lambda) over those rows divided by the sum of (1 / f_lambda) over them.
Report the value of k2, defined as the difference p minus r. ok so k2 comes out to 0.0 AA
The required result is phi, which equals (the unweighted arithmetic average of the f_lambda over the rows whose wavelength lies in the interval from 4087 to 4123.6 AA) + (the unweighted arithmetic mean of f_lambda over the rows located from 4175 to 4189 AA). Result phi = 1.622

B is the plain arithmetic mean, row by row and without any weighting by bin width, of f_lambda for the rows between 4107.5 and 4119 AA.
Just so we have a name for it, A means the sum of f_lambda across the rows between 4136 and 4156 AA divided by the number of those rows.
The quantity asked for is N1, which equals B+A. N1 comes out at 1.67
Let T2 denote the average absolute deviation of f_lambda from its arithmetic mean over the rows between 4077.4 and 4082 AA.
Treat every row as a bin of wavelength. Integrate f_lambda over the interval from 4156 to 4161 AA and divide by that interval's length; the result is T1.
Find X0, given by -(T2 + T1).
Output -0.85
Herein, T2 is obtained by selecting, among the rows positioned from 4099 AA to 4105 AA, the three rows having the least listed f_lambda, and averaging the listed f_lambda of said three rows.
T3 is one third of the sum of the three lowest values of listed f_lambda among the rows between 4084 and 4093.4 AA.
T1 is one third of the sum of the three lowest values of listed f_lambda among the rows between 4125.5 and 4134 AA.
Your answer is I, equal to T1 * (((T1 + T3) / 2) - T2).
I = -0.045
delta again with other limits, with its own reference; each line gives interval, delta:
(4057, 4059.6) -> -1.00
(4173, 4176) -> -1.17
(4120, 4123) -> -1.20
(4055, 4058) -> -1.45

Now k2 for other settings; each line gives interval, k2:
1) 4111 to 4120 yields 2.0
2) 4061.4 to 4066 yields -1.0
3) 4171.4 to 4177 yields 1.4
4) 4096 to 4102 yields 2.4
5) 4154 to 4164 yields 4.4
